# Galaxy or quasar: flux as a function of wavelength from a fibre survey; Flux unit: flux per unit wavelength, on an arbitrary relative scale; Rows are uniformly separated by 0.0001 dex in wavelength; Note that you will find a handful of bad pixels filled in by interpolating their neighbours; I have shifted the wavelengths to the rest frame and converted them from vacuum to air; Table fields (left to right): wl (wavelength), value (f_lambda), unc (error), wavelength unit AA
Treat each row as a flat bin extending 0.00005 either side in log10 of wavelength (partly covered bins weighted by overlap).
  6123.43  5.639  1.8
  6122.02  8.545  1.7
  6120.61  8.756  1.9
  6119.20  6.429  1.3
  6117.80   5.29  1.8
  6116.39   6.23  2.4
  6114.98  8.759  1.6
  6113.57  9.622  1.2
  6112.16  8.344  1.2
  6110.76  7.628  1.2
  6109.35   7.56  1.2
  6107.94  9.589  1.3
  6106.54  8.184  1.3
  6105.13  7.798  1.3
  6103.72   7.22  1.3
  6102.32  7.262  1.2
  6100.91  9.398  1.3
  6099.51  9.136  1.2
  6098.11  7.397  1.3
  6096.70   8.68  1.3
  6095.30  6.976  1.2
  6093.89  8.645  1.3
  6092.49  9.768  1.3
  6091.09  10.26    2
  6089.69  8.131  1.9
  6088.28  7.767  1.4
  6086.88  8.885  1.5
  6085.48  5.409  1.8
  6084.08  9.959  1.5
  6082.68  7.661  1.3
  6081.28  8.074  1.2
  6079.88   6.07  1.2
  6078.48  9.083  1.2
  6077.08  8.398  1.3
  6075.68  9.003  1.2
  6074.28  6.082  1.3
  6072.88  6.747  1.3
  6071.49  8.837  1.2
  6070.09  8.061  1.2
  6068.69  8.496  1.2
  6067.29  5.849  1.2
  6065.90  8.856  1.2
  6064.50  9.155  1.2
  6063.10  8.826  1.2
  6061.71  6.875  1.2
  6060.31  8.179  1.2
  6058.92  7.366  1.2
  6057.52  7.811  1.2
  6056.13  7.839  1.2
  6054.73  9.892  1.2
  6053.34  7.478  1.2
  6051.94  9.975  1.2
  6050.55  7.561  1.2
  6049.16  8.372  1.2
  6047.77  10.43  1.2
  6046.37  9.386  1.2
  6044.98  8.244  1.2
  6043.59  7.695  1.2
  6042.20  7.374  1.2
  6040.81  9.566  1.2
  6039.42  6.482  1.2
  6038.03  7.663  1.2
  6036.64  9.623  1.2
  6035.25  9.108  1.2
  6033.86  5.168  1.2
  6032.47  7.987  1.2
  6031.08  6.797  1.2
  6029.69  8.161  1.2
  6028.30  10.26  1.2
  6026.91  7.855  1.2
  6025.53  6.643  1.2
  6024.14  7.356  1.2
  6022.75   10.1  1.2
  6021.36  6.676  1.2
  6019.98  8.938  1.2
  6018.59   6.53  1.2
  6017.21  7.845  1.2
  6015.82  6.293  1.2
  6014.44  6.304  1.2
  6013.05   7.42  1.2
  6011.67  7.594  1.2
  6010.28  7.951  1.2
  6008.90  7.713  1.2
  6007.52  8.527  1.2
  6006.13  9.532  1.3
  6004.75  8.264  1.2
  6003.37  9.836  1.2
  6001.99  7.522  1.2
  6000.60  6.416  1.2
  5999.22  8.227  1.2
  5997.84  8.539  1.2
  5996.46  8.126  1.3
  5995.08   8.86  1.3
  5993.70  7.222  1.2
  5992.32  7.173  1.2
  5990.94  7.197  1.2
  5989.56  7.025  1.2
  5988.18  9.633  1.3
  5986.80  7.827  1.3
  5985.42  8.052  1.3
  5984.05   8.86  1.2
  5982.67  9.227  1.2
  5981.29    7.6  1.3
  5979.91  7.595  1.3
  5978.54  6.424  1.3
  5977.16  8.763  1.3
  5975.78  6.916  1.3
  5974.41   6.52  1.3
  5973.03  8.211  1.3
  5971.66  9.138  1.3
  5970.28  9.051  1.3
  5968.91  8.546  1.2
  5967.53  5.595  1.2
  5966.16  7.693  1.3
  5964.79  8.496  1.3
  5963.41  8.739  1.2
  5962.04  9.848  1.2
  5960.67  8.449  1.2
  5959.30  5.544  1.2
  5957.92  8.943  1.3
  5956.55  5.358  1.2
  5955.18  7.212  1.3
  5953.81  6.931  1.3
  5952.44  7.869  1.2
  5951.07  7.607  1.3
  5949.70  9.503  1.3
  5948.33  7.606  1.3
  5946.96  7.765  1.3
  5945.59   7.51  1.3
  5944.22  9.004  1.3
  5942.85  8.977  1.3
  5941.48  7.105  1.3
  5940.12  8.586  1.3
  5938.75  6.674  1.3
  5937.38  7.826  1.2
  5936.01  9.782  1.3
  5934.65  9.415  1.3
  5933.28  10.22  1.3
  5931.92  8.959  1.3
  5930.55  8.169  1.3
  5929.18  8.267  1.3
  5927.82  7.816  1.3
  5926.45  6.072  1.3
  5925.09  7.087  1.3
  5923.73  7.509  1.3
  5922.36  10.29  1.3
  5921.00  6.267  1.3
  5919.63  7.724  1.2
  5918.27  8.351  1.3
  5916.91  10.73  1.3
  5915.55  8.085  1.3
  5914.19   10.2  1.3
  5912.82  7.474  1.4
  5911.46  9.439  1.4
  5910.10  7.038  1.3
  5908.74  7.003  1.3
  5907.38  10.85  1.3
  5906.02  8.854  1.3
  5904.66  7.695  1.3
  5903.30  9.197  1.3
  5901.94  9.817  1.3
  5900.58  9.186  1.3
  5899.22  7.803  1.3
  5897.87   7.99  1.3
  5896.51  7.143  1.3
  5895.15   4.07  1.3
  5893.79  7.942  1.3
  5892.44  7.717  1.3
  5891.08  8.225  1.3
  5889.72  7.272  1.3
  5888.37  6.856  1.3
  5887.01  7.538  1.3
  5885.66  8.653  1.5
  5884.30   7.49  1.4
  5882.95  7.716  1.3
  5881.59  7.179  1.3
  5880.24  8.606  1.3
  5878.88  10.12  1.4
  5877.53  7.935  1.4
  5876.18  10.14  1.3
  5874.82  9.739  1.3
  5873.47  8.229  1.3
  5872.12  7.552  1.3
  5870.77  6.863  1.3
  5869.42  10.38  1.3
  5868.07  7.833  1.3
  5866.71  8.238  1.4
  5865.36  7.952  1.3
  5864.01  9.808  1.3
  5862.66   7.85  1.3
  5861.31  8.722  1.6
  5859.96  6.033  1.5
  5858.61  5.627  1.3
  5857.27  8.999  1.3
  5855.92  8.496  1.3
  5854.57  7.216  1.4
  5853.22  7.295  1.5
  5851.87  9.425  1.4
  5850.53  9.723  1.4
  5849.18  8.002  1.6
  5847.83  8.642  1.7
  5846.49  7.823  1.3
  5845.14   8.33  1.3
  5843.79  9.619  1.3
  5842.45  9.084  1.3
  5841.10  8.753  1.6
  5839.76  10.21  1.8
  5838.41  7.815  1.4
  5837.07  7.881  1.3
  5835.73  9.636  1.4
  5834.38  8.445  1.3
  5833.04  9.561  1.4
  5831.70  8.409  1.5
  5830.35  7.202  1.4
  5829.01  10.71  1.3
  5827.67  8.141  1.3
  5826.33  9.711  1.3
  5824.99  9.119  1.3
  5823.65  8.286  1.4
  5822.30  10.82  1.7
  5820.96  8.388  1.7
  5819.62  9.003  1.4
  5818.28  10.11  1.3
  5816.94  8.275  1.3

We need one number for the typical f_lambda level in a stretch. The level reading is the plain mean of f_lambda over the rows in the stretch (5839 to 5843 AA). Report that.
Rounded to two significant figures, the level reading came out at 9.3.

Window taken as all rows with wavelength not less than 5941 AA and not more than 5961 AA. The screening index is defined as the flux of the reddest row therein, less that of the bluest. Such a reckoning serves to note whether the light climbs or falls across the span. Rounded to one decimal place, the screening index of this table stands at 1.3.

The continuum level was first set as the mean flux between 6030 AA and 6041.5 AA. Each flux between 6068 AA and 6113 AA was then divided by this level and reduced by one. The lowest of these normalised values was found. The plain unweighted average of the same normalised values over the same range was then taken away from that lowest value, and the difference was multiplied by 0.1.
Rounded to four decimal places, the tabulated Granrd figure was -0.0350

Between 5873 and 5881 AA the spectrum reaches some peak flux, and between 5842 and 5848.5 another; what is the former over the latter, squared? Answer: 1.11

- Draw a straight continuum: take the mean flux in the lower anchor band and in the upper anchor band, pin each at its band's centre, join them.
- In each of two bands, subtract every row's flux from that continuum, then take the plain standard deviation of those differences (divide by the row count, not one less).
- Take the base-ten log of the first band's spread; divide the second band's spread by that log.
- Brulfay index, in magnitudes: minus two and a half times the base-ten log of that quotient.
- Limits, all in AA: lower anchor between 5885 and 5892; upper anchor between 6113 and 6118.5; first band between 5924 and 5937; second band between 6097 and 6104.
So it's -2.48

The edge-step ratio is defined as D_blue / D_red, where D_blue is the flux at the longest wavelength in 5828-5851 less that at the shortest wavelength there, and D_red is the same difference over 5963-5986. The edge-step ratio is 1.4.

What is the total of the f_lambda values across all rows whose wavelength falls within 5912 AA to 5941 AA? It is 176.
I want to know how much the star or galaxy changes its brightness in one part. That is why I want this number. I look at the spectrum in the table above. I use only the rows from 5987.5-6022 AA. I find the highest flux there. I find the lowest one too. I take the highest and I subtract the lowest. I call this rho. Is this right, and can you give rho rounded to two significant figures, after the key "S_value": 3.5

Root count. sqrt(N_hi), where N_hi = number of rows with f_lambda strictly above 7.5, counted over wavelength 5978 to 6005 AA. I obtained 3.74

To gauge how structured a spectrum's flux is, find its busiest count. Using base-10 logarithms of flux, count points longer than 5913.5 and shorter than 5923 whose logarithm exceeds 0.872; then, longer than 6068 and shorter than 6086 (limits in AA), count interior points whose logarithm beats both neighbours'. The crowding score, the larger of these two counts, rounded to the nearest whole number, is 6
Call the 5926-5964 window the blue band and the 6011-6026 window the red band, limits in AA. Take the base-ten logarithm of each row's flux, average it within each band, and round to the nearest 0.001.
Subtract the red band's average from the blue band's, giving 0.035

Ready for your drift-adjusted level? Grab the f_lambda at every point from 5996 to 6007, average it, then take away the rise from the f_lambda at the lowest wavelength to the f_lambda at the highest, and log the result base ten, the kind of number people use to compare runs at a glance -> 0.84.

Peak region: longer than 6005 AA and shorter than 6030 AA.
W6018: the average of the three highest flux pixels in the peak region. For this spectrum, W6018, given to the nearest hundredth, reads 9.96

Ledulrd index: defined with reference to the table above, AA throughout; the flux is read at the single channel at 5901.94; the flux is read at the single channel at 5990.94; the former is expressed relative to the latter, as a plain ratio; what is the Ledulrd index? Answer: 1.36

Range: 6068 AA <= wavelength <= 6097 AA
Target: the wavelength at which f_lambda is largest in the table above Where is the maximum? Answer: 6091.09 AA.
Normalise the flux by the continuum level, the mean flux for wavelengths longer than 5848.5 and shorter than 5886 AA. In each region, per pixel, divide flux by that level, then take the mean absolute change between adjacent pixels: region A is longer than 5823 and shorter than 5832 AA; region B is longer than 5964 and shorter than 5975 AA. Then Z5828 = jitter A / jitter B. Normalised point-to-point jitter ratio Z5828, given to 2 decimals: 1.32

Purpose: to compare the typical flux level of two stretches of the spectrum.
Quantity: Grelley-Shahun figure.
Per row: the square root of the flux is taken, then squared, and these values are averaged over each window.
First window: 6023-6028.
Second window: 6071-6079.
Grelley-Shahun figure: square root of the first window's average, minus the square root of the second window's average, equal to -0.13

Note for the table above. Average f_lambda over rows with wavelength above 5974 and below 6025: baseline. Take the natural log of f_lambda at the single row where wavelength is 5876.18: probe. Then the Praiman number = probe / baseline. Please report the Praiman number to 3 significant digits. 0.295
